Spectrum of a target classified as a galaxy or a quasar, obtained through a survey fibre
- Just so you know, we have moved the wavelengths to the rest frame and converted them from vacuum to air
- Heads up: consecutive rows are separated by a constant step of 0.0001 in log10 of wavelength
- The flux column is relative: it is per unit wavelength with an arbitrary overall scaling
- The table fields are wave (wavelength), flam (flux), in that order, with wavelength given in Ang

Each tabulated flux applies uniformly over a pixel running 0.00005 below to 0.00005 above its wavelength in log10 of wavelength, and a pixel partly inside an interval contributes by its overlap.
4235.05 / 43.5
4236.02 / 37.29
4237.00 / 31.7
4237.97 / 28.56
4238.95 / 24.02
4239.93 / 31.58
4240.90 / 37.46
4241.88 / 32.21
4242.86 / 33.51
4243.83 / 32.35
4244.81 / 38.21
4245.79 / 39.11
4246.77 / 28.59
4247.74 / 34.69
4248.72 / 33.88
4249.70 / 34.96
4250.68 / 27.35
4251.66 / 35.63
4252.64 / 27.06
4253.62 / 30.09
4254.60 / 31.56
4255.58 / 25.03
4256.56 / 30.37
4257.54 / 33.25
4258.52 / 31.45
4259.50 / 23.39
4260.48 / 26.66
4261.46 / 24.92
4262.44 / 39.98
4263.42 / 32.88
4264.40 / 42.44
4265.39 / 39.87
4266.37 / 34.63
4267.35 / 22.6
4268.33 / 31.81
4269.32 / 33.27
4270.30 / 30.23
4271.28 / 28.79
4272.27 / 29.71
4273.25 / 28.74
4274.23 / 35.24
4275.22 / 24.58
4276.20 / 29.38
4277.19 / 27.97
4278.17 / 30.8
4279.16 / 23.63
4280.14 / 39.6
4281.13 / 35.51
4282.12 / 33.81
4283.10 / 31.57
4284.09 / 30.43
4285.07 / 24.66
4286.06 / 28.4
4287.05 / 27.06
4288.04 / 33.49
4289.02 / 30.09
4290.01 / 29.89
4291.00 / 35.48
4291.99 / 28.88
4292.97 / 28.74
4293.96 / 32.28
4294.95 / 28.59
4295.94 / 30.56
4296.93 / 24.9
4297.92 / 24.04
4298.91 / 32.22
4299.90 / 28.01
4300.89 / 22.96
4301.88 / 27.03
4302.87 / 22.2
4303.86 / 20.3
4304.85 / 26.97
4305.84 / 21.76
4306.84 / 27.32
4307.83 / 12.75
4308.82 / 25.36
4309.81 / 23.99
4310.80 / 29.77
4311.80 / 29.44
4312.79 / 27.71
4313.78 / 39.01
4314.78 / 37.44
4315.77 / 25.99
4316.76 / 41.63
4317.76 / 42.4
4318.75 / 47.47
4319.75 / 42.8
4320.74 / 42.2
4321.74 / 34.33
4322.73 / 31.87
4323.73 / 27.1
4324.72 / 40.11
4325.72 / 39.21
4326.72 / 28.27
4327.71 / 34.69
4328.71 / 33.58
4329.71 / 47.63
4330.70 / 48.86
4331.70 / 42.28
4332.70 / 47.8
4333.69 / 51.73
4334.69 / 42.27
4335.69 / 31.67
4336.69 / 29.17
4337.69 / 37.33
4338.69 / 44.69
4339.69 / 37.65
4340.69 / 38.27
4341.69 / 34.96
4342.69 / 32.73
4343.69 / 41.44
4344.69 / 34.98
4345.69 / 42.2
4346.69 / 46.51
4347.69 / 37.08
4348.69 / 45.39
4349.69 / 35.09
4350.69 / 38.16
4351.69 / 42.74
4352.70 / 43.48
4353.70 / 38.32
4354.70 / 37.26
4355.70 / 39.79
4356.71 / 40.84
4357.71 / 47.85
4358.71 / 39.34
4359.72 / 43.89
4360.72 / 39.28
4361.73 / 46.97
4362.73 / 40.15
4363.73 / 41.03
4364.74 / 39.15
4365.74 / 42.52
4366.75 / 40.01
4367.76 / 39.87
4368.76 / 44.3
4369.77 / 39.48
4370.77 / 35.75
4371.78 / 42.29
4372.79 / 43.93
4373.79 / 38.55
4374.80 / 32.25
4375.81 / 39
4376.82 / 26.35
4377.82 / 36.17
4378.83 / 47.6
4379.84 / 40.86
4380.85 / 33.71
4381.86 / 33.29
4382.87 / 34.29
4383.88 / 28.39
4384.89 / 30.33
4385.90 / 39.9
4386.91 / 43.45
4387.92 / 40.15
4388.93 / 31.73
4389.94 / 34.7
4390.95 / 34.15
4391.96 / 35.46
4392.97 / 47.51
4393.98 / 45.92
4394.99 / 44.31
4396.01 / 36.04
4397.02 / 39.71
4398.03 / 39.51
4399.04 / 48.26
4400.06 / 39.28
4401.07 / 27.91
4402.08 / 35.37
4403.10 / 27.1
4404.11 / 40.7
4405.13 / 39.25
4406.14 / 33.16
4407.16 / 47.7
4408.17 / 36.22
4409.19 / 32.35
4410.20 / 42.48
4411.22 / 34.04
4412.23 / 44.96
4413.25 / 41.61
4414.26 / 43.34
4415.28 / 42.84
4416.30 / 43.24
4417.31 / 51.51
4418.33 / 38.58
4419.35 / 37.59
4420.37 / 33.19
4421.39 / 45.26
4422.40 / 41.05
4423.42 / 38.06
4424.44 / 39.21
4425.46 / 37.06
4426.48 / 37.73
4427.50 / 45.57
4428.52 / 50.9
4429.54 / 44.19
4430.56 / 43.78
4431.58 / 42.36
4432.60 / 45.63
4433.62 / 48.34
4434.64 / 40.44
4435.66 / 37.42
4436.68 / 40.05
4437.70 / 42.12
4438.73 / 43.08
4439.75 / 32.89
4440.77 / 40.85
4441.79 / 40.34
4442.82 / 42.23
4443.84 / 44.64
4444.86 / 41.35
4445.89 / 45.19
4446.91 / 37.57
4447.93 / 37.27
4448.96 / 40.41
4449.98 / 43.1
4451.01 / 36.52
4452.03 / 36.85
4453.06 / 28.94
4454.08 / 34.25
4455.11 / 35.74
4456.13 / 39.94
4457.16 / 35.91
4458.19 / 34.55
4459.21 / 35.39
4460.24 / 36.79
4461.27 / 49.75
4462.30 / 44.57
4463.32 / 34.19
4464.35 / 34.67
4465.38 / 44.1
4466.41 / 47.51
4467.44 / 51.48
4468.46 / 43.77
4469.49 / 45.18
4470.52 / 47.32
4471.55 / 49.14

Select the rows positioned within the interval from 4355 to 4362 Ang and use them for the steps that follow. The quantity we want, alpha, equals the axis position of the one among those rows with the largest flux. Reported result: 4357.71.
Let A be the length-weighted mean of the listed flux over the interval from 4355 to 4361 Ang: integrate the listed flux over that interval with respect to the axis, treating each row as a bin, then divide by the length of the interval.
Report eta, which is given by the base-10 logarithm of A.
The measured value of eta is 1.62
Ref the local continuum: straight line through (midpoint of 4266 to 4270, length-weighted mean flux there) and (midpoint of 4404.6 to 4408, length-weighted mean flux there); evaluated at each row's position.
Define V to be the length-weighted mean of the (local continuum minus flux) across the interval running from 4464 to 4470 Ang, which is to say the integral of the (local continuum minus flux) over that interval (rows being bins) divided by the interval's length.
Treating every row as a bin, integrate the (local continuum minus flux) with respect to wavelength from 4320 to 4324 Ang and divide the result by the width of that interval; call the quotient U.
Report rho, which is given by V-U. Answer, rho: 0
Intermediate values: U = -1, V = -1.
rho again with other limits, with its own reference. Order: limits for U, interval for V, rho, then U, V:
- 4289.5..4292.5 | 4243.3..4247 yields -7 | 1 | -6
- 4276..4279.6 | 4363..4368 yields -7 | 3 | -4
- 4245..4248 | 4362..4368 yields 2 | -5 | -4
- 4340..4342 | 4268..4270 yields 0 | -2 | -2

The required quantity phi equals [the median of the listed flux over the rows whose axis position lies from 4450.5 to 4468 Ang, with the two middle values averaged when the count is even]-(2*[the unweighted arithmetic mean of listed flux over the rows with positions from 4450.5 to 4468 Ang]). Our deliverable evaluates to -41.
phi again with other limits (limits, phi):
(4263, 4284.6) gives -32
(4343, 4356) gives -41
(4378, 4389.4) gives -39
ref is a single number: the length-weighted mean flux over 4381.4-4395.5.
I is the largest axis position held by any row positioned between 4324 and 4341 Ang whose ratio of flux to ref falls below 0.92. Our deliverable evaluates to 4336.69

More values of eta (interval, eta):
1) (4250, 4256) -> 1.47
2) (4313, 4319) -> 1.58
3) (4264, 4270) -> 1.53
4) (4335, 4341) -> 1.56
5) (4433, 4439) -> 1.62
